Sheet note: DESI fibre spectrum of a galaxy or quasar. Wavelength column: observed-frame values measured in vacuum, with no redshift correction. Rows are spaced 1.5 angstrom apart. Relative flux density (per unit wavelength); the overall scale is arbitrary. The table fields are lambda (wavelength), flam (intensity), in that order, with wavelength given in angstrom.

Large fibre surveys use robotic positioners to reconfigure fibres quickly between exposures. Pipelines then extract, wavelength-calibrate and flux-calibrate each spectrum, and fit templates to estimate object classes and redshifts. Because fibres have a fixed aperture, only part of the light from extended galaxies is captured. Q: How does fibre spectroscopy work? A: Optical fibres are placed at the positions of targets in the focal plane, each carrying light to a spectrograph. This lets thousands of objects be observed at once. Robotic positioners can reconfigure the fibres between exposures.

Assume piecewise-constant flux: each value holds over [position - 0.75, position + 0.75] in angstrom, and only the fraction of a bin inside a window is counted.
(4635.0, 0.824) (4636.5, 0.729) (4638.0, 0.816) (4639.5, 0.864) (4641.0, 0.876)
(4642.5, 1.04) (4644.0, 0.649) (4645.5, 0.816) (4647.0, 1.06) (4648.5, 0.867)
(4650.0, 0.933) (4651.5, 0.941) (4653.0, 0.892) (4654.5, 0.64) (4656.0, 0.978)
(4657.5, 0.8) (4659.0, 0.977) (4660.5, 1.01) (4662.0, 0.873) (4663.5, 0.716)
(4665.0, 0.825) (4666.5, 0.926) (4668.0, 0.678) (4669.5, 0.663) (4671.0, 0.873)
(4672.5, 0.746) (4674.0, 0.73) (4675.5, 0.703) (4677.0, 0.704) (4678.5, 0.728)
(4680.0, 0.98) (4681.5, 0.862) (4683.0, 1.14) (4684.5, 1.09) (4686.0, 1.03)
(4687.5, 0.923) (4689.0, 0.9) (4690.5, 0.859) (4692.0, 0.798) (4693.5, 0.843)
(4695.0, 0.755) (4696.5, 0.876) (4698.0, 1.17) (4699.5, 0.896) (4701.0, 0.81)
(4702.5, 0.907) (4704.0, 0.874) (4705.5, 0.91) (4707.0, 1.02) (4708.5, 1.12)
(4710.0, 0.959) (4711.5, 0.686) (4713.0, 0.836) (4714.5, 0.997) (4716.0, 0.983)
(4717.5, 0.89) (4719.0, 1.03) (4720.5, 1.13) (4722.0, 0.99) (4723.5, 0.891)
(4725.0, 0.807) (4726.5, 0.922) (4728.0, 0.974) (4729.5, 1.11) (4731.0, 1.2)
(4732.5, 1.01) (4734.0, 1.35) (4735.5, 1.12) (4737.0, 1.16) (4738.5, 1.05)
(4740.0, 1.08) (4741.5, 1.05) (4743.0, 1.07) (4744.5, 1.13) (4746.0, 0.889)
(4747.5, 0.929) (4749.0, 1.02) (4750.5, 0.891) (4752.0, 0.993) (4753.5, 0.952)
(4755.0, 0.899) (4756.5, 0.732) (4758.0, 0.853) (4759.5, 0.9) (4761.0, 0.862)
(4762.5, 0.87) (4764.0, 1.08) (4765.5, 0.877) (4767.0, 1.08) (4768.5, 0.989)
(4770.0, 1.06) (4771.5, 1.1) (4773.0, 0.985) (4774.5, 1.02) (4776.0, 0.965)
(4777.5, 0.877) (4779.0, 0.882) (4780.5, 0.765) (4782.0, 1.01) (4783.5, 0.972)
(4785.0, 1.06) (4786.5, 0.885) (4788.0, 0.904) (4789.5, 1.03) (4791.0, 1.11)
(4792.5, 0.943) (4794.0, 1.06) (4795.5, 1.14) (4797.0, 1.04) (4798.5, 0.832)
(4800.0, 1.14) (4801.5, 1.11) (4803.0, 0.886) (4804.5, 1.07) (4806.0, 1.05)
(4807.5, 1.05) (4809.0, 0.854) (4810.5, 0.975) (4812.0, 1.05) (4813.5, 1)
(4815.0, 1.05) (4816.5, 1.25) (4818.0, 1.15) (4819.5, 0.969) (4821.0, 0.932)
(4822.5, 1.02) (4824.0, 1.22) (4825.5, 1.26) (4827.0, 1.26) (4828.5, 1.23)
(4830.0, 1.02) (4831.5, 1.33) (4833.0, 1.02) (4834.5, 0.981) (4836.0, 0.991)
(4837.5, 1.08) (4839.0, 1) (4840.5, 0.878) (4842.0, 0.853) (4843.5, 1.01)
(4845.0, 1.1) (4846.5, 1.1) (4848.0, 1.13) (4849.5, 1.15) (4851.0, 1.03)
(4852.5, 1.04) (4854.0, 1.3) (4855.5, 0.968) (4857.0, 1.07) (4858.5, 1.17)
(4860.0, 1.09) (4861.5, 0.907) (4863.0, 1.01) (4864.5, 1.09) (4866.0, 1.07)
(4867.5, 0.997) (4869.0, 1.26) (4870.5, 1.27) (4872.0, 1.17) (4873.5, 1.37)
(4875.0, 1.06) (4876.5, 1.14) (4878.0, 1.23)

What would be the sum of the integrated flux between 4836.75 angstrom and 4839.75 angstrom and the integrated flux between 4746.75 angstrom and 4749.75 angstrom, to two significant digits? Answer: 6.0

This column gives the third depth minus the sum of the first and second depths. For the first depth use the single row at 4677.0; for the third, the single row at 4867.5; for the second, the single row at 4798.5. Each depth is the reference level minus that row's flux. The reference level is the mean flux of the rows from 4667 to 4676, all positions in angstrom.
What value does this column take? -0.2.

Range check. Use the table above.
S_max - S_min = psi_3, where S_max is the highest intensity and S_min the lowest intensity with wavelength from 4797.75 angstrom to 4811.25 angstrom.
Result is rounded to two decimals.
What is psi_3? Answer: 0.31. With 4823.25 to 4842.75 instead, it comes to 0.48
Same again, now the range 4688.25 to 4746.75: 0.66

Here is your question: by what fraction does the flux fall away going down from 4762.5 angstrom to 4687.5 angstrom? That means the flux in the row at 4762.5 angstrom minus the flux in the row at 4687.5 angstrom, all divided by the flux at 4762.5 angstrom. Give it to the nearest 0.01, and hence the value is -0.06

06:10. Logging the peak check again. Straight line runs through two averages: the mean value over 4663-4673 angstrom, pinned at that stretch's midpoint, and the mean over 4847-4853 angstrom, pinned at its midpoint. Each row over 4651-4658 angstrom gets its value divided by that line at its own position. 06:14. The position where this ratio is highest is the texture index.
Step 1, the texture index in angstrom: 4656.0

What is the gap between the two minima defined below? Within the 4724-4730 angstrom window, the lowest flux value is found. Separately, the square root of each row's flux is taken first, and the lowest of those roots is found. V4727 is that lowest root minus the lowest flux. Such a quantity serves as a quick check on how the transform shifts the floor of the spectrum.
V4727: 0.09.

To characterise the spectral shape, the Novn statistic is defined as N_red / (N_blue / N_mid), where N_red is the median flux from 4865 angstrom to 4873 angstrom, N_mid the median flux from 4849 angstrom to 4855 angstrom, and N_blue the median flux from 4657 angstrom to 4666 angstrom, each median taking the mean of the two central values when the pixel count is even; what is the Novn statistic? 1.51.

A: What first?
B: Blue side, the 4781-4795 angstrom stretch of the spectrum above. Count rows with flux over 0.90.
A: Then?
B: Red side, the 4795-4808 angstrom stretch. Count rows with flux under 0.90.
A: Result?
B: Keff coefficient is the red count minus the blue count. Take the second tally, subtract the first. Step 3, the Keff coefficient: -6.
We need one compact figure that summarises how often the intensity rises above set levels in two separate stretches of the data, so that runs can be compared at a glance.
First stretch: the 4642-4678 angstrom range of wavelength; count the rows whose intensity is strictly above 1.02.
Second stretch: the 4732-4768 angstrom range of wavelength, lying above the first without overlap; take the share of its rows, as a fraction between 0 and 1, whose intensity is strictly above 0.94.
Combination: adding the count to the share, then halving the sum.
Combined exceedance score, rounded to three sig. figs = 1.29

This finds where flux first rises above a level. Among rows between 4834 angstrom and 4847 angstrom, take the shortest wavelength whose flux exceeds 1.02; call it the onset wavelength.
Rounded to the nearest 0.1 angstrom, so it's 4837.5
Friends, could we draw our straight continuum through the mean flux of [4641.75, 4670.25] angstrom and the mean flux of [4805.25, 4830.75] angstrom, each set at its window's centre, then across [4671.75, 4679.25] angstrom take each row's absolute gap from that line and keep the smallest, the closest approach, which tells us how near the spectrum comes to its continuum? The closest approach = 0.13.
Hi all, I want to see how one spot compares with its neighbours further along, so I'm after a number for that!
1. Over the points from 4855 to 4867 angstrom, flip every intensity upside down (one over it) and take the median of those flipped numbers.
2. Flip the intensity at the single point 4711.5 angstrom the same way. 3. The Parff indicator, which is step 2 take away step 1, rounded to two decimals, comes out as 0.52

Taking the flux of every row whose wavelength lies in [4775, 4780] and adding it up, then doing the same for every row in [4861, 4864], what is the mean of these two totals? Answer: 2.3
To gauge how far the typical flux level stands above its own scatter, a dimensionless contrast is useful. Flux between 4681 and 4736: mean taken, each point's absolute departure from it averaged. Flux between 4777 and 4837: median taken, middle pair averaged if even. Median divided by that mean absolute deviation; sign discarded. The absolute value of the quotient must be 9.1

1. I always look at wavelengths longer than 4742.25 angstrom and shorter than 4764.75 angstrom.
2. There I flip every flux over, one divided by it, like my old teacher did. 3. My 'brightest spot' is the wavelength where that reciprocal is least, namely 4744.5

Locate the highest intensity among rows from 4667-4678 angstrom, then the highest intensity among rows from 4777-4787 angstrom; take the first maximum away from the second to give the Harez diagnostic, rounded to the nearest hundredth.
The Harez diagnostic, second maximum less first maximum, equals 0.19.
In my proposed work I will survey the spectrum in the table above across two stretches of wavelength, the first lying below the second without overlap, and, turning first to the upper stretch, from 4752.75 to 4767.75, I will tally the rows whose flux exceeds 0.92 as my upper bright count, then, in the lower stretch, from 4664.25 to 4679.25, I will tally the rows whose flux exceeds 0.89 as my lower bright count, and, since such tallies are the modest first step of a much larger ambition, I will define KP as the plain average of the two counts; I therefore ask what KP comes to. 2.0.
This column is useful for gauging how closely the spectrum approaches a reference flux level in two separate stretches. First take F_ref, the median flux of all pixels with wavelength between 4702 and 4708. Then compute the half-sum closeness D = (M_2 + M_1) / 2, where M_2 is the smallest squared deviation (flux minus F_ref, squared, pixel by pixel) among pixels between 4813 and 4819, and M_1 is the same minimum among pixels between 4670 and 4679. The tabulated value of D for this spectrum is 0.0048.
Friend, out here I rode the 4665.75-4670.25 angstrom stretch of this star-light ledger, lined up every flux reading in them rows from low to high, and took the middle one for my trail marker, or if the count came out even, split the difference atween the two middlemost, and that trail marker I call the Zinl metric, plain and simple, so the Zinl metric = 0.68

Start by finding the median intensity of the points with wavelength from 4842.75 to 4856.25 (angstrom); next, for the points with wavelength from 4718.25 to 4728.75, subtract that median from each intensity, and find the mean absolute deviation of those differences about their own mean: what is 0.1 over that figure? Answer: 1.29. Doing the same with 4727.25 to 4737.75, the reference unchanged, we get 1.11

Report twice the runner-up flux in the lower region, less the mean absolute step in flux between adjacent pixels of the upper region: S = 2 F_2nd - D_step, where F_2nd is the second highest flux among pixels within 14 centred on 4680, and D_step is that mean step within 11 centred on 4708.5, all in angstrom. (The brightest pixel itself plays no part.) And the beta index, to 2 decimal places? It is 2.04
